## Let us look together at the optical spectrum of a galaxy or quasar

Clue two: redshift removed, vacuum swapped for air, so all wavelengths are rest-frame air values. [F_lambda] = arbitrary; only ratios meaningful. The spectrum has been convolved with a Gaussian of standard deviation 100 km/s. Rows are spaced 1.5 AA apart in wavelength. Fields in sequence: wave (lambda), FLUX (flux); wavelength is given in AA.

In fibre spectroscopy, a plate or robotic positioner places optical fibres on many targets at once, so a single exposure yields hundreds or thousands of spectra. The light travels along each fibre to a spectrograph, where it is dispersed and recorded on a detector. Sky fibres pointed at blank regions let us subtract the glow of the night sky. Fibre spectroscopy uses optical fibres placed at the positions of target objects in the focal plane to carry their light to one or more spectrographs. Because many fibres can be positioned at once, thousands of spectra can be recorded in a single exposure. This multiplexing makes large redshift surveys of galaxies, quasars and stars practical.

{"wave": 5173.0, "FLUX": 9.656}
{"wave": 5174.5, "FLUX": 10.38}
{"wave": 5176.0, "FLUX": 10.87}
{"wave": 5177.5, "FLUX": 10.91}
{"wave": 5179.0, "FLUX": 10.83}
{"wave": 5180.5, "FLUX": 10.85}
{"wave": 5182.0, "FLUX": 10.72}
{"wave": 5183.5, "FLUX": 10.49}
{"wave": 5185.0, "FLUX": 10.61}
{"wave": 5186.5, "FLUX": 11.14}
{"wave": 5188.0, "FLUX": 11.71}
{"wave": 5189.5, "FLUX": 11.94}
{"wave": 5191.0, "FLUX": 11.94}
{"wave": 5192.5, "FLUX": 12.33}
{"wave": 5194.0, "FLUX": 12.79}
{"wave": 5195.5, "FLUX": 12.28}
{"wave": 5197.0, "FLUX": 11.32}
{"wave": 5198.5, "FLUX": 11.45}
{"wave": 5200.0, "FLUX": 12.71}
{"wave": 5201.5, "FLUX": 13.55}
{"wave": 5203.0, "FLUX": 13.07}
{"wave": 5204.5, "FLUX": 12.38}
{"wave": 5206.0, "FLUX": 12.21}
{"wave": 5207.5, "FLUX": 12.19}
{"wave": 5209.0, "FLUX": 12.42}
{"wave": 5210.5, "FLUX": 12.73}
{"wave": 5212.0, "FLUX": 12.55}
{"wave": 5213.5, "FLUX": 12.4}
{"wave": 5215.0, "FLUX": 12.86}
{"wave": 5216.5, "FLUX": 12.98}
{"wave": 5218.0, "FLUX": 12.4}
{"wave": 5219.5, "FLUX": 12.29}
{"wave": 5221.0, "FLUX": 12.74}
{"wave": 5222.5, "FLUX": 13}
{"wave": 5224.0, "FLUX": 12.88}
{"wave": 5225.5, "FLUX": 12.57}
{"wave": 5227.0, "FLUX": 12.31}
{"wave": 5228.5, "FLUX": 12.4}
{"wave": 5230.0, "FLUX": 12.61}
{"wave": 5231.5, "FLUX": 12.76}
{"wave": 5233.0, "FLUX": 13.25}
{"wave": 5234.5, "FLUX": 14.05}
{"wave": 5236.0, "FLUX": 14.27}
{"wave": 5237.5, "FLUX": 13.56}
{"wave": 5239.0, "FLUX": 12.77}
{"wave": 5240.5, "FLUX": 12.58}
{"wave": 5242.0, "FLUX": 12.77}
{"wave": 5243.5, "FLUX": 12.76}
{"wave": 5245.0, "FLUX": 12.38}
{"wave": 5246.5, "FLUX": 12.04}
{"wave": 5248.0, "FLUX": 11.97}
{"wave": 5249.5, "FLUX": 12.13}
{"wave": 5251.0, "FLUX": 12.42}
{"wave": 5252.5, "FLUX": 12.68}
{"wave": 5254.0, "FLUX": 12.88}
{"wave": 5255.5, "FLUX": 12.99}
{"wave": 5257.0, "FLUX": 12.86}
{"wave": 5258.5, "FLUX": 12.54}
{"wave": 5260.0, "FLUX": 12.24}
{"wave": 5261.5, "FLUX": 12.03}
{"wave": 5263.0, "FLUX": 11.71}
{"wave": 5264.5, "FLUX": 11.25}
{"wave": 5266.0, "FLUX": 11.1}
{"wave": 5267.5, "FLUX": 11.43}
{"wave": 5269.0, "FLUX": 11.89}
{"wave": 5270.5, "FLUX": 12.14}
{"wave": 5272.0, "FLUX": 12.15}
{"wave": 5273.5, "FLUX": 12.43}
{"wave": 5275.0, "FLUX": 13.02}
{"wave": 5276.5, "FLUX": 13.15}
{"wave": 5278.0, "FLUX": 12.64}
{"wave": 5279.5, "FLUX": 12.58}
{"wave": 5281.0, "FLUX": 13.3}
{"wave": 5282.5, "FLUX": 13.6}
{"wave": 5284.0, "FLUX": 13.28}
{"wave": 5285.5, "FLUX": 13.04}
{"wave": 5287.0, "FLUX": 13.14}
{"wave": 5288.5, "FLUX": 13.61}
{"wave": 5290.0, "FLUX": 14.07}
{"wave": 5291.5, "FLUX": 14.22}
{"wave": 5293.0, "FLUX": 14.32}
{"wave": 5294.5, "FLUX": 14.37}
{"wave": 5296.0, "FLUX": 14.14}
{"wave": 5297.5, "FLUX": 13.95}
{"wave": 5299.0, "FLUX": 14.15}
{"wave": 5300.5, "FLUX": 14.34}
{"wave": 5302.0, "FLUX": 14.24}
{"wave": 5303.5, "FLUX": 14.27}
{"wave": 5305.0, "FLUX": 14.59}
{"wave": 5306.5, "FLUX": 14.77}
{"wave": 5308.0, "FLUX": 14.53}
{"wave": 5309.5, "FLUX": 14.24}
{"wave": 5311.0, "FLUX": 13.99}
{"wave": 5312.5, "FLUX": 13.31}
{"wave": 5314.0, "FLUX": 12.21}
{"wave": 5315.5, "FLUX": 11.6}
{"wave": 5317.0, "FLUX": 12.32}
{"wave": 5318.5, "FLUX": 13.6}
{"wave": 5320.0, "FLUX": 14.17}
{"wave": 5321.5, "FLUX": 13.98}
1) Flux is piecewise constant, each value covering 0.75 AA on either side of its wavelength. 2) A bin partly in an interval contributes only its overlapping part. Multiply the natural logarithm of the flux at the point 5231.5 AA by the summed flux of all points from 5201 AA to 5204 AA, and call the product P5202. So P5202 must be 67.8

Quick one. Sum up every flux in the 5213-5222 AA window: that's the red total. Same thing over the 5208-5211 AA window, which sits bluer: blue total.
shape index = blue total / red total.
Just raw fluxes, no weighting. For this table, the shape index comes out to 0.33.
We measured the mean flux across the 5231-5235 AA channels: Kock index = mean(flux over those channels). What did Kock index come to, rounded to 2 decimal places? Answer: 13.35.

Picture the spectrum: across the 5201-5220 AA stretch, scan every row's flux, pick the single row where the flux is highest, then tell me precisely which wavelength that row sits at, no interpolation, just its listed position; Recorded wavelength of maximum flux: 5201.5 AA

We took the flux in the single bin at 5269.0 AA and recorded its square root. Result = 3.45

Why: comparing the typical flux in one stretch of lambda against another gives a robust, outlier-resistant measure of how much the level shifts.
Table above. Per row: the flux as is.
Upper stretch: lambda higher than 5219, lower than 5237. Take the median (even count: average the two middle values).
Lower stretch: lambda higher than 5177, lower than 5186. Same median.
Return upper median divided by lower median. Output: 1.18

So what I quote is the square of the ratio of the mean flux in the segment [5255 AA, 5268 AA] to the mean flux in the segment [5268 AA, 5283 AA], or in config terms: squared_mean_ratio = 0.90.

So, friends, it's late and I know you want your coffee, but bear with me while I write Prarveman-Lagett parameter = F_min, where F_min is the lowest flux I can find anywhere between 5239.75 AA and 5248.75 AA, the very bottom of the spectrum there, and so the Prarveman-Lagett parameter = 11.97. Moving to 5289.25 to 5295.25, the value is 14.07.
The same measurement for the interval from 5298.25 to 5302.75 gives 14.15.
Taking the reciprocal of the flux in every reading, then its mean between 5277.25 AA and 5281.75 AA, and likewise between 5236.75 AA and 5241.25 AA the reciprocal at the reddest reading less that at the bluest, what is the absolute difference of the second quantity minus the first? 0.072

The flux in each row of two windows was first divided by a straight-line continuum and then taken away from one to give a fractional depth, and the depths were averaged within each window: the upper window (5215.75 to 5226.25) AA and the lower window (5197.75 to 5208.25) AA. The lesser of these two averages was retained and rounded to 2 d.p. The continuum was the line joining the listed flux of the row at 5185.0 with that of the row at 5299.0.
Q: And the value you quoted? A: -0.12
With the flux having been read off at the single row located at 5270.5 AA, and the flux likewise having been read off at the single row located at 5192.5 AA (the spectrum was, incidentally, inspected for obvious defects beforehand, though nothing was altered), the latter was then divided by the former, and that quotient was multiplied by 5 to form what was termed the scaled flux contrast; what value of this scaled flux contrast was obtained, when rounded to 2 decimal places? 5.08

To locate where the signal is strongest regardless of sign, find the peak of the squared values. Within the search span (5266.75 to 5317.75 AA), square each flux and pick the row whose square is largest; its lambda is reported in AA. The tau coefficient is 5306.5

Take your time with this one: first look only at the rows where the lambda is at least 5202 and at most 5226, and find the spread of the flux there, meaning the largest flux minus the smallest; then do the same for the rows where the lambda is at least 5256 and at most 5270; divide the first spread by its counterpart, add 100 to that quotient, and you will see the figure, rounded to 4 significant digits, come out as 100.5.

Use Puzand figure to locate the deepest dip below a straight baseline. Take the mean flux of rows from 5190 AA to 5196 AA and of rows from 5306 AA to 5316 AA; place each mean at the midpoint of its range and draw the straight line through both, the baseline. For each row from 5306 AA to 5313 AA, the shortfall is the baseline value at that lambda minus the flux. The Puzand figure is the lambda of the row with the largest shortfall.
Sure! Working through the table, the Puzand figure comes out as 5312.5 AA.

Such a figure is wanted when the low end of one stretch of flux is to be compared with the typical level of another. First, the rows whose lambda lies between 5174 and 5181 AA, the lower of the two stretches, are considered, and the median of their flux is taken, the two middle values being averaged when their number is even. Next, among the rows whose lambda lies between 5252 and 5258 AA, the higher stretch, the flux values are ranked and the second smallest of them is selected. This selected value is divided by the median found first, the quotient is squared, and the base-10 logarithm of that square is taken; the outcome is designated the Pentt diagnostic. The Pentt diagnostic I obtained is 0.15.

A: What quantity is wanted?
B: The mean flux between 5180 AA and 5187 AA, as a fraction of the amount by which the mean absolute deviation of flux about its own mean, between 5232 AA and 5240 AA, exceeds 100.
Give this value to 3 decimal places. -0.108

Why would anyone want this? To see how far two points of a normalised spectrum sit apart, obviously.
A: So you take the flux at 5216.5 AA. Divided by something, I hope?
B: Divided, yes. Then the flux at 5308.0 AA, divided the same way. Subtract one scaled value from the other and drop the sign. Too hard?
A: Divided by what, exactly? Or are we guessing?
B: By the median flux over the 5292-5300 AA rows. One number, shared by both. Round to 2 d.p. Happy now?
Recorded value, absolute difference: 0.11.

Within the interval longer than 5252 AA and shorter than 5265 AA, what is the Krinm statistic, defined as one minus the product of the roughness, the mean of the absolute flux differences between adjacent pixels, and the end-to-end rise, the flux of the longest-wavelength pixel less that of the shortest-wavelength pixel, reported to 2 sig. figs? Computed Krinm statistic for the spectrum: 1.4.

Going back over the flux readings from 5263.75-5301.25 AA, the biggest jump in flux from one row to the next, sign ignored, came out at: 0.72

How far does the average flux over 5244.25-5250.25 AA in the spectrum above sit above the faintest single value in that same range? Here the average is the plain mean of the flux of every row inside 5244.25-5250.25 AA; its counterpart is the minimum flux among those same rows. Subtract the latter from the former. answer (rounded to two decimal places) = 0.16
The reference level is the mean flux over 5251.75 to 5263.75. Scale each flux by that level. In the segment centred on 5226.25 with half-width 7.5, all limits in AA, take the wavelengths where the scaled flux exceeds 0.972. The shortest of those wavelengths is 5219.5 AA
